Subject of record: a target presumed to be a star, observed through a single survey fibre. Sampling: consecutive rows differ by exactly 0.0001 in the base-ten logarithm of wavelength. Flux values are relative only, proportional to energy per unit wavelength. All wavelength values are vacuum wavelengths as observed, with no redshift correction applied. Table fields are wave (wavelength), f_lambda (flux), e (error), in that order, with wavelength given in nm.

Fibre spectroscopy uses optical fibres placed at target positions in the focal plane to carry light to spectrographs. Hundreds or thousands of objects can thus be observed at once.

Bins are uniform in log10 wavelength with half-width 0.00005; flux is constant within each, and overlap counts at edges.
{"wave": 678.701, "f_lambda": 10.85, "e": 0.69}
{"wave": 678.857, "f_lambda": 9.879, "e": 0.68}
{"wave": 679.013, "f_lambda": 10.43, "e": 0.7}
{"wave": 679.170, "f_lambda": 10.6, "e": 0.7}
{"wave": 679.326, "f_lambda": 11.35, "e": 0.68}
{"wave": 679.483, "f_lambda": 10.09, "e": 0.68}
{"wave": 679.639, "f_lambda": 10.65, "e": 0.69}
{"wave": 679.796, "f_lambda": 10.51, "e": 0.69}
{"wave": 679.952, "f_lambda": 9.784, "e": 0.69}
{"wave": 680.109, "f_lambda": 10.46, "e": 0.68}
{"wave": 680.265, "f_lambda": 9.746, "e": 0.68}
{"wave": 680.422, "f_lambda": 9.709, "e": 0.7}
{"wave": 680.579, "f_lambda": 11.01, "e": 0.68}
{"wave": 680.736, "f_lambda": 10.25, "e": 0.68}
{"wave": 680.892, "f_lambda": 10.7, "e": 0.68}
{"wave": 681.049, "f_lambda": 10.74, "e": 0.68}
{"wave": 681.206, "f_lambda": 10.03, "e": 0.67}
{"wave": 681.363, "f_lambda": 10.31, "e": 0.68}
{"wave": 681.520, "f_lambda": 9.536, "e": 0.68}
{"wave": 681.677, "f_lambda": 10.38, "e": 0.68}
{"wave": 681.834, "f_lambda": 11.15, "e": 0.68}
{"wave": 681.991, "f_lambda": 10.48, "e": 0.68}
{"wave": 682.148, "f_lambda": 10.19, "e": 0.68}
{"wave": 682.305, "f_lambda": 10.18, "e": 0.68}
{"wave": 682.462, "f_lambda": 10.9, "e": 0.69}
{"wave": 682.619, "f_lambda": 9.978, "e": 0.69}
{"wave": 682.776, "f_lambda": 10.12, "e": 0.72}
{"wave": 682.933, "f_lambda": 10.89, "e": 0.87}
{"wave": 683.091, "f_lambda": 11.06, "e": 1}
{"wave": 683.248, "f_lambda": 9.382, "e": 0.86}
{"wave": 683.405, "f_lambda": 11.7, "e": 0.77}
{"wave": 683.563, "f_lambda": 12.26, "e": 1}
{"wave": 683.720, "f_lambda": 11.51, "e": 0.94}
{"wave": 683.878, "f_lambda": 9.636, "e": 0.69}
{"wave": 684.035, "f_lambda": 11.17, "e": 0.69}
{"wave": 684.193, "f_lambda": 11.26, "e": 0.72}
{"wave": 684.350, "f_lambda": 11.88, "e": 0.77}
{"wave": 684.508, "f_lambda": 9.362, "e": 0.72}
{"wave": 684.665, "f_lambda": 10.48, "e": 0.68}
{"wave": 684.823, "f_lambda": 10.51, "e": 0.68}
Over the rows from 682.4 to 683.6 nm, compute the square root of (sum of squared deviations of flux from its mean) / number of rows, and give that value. 0.88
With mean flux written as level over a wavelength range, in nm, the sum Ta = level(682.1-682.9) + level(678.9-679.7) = 20.9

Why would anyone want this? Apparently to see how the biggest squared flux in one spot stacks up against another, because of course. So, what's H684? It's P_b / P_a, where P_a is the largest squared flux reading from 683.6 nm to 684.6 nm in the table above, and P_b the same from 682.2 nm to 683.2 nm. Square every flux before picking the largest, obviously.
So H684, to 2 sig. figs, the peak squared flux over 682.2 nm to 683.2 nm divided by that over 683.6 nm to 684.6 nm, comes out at 0.87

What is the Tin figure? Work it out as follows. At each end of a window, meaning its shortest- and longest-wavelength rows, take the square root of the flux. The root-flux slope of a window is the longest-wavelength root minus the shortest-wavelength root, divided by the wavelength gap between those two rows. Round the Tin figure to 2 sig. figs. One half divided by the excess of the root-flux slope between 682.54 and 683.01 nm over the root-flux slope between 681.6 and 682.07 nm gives 1.2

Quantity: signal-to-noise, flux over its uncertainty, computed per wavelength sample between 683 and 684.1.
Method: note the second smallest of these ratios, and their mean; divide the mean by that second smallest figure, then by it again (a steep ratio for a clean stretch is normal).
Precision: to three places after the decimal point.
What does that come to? 0.107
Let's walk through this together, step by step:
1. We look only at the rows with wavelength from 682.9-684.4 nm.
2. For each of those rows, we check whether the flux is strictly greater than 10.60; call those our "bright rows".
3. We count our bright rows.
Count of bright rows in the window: 8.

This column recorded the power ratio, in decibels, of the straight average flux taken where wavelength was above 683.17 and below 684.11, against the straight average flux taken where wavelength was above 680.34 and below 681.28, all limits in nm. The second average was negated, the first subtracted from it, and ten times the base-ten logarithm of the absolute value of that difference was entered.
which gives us 13.3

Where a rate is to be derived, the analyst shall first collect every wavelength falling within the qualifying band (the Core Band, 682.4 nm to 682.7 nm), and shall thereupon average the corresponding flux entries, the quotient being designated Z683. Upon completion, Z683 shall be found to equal 10.4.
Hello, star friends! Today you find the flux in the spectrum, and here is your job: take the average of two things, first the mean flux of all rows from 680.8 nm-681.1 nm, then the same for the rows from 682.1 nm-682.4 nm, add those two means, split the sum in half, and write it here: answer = 10.5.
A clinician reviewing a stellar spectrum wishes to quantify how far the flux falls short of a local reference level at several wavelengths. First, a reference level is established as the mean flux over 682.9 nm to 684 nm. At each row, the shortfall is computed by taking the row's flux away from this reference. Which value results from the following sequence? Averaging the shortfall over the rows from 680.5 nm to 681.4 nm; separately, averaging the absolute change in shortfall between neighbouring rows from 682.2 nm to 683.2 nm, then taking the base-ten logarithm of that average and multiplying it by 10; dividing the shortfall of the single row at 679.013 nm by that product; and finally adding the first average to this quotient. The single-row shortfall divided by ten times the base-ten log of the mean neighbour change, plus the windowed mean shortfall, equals 0.2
